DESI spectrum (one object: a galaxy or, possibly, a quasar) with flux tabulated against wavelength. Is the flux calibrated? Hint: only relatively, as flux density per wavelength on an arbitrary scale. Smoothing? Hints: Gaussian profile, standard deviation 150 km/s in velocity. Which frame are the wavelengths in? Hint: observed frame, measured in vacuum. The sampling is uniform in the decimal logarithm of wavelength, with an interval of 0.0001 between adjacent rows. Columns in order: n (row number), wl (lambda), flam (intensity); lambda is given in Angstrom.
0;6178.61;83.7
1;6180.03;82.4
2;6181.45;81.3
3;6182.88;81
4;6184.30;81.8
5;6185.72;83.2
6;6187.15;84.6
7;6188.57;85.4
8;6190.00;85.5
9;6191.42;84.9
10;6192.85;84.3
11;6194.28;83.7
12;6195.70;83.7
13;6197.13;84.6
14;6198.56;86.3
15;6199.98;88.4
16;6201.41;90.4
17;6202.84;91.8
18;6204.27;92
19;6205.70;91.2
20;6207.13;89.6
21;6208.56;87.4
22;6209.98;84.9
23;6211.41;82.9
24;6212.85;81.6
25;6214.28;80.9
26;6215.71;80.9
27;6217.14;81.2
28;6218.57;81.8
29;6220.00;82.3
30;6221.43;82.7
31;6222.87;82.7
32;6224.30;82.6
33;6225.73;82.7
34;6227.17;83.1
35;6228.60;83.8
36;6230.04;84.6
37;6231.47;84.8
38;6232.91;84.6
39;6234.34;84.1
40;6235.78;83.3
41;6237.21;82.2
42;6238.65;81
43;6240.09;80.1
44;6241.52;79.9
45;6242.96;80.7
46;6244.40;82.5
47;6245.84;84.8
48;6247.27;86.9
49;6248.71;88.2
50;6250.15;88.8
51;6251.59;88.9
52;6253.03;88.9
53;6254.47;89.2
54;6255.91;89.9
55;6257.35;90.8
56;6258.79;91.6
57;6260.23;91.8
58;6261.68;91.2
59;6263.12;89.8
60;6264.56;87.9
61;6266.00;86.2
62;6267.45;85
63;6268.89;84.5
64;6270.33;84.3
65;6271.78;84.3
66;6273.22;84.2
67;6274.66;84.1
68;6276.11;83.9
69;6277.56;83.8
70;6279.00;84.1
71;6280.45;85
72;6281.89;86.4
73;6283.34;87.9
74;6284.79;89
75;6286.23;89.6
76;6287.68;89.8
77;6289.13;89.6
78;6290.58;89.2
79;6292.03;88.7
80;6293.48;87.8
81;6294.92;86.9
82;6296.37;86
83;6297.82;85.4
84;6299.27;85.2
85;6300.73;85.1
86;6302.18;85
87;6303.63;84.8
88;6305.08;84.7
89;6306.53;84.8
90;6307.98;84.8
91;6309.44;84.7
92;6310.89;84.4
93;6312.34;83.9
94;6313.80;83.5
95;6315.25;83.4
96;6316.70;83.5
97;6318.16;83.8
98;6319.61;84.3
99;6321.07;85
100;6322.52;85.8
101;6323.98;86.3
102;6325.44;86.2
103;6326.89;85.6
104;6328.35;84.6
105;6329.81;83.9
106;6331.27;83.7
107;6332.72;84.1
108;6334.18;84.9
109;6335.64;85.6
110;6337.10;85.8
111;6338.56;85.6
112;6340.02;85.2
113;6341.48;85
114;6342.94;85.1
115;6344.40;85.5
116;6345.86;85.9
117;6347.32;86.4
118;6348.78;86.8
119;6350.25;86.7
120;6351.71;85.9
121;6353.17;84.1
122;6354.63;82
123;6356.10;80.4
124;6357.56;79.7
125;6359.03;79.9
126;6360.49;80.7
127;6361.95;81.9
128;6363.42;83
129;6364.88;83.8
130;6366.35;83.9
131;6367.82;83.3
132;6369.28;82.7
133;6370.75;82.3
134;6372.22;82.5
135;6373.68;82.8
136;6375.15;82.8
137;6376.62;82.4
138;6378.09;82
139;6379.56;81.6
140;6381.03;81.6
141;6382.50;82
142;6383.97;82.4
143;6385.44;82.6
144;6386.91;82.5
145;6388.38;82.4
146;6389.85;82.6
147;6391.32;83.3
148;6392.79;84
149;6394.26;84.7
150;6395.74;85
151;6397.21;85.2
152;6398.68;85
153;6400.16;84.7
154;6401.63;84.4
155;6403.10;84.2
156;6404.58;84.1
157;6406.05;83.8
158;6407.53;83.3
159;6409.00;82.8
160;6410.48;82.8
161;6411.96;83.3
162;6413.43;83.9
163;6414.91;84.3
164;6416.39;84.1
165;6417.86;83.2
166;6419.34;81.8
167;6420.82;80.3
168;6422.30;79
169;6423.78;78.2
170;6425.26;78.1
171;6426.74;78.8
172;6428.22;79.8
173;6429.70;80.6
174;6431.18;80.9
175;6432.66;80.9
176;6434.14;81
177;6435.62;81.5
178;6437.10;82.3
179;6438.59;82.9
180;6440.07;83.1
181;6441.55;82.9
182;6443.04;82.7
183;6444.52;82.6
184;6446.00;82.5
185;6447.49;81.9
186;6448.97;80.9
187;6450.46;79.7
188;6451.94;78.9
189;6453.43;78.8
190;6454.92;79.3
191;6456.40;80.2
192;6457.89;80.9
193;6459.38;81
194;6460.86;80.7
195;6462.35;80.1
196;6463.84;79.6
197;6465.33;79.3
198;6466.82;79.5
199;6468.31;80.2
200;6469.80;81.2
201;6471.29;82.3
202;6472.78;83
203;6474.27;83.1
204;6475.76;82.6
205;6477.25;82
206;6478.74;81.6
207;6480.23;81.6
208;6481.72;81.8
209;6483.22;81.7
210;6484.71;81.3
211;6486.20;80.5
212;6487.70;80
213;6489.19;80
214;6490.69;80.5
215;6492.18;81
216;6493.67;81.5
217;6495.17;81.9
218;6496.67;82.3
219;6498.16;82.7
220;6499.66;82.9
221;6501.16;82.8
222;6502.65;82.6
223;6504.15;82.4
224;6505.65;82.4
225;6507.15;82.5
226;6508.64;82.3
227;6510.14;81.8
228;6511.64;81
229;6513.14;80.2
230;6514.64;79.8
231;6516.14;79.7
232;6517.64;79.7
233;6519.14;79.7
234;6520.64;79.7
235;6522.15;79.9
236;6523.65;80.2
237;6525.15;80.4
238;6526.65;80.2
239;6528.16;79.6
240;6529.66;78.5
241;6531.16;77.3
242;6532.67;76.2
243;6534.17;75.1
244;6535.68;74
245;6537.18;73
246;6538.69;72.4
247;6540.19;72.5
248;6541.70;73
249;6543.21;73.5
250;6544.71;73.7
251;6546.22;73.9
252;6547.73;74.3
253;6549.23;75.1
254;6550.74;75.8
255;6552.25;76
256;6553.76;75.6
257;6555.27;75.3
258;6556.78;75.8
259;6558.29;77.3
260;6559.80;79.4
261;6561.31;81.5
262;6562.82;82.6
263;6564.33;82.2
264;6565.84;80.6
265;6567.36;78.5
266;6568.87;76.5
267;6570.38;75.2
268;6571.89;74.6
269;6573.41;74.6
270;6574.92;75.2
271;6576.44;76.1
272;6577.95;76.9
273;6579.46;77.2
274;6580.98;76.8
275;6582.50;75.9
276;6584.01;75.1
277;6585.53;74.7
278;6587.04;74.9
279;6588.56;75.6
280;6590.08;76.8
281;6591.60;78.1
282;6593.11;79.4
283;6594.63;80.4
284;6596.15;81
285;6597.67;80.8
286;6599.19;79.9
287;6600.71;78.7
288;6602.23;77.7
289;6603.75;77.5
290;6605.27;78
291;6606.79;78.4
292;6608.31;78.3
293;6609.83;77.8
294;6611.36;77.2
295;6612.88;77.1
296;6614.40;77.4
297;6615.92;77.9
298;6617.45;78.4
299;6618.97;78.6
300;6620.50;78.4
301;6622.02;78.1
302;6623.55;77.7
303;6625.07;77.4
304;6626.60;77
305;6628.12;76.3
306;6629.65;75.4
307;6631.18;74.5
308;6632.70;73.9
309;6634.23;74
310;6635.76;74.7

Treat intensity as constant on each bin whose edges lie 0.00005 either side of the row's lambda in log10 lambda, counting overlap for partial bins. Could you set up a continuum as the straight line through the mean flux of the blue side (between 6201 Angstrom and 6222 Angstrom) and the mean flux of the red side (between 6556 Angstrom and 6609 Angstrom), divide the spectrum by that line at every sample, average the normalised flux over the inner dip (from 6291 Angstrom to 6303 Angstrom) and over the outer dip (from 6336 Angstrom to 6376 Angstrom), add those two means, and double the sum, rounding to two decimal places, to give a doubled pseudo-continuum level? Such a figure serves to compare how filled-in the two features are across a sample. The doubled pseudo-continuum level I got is 4.09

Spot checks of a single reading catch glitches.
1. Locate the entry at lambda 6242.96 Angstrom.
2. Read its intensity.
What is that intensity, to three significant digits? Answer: 80.7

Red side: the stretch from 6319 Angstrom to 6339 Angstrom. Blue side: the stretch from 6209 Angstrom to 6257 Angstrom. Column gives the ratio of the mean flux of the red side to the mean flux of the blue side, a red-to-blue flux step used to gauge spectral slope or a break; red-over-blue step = 1.01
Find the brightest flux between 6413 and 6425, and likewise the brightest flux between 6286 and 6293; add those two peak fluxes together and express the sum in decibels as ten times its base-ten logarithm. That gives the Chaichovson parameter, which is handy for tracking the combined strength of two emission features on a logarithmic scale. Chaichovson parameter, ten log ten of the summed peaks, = 22.4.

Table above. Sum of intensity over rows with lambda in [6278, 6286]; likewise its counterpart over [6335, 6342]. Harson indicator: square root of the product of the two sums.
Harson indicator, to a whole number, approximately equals 430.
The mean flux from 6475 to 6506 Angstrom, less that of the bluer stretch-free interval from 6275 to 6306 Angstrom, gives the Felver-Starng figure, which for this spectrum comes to -4.8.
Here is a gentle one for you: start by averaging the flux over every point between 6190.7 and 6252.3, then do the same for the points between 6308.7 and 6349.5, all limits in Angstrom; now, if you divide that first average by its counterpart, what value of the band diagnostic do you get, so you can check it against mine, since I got 1.00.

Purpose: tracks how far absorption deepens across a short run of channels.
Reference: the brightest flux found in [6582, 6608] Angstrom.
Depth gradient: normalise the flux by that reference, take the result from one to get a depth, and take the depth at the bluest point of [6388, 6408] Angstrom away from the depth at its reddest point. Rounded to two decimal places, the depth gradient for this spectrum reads -0.01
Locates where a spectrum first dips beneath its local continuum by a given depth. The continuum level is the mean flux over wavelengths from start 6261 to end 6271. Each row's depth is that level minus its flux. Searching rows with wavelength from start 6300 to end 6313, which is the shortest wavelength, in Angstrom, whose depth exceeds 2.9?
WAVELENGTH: 6312.34 Angstrom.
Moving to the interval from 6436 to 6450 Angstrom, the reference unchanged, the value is 6437.10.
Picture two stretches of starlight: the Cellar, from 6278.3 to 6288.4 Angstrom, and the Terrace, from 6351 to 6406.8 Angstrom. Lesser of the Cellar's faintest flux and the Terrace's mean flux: 83.0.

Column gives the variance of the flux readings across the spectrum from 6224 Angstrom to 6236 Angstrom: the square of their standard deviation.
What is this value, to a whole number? 1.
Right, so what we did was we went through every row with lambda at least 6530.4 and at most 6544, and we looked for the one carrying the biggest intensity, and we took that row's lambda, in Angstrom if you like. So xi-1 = 6531.16 Angstrom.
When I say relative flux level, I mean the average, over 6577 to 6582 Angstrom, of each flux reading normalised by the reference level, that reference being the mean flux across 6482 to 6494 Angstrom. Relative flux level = 0.95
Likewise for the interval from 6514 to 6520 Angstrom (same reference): 0.99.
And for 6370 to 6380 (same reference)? 1.02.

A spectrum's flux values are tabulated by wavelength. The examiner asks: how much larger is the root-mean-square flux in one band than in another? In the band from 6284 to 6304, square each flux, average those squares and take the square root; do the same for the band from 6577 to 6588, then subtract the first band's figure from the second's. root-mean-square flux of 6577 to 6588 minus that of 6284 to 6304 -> -11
